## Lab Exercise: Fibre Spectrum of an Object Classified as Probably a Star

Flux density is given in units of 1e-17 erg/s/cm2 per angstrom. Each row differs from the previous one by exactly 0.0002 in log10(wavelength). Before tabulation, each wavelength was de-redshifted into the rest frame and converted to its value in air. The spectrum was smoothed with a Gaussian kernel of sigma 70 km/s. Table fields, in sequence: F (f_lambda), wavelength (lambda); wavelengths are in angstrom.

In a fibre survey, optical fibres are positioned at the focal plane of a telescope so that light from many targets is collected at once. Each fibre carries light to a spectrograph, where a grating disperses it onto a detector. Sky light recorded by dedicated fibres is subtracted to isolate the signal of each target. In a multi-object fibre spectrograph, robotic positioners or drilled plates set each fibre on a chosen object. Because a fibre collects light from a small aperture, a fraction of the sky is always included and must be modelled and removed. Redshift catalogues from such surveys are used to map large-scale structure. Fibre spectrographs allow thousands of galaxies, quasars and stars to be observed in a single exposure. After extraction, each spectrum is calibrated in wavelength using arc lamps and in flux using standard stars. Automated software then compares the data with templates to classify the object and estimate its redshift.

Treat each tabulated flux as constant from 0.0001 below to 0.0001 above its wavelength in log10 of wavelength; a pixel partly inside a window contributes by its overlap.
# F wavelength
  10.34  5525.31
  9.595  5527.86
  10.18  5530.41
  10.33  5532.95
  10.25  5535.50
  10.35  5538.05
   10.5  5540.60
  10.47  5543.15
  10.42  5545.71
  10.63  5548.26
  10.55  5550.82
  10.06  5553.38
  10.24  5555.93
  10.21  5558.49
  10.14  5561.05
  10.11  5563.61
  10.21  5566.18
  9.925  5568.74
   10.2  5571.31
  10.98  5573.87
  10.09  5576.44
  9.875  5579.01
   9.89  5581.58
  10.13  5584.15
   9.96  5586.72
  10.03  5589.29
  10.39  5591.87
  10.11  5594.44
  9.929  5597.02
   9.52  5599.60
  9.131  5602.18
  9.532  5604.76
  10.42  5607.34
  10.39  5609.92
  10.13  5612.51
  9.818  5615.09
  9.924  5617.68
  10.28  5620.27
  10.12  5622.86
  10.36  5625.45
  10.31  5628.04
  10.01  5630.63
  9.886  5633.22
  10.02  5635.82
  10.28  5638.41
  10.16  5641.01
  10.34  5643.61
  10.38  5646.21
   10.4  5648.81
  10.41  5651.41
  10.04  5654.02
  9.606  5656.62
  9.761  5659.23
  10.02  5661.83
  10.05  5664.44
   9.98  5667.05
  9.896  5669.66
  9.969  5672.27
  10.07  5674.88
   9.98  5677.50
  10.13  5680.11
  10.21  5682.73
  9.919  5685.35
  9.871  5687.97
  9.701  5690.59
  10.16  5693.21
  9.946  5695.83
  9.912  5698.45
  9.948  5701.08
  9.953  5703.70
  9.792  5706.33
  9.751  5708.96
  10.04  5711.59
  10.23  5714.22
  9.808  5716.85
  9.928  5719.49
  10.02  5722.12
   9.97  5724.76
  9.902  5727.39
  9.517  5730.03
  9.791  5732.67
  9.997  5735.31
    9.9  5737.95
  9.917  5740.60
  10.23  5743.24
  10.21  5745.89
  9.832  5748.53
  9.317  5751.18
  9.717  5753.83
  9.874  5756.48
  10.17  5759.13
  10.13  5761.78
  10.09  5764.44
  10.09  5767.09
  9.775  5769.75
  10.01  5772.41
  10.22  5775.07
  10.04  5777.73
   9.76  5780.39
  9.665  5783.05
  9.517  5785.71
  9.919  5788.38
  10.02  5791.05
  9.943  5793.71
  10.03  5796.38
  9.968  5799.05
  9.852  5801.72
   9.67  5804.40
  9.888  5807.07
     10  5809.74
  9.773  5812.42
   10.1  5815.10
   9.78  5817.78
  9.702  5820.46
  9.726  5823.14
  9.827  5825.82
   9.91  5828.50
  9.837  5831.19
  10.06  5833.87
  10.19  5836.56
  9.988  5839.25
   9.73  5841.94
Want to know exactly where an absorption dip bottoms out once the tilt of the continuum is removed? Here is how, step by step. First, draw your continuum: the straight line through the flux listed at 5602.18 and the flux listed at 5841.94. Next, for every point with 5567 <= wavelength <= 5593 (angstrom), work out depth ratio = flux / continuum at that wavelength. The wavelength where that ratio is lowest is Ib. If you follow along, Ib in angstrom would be 5579.01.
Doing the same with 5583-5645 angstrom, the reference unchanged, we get 5602.18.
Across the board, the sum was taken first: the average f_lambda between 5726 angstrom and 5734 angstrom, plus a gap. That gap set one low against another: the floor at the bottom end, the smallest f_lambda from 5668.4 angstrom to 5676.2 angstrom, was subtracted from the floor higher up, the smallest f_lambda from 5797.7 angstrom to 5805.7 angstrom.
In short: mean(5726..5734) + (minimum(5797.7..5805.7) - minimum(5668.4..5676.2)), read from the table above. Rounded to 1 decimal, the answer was 9.5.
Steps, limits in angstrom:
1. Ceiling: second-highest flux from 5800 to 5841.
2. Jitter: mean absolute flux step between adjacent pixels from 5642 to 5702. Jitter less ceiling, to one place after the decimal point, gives -10.0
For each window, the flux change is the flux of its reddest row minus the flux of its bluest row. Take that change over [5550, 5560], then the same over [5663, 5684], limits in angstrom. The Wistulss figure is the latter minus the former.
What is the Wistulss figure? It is 0.5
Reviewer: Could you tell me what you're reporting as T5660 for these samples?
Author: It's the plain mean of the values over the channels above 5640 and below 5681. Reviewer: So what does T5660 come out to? 10.1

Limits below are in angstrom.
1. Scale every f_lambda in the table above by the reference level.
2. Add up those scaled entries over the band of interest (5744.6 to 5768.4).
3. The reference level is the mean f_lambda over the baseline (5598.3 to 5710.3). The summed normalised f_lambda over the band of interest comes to 8.93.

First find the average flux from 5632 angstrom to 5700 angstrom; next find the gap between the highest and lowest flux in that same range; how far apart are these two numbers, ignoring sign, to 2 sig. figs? 9.2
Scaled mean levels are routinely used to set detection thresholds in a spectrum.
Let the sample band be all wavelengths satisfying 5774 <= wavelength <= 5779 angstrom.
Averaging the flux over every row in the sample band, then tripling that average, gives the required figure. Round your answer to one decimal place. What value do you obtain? 30.4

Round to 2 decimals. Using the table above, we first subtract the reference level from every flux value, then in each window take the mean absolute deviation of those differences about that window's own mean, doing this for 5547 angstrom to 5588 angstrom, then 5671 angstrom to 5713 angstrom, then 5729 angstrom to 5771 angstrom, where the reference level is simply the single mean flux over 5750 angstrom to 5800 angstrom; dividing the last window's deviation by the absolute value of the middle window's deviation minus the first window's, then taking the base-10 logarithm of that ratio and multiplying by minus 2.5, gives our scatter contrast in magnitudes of -0.75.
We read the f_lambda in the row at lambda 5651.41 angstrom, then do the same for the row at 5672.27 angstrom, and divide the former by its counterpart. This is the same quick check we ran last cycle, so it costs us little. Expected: 1.04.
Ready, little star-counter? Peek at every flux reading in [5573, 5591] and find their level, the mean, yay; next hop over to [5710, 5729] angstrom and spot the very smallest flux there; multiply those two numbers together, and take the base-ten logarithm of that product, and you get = 2.00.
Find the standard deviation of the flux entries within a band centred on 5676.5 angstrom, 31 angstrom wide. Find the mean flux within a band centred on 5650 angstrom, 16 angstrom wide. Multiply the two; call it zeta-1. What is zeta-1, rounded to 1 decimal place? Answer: 1.3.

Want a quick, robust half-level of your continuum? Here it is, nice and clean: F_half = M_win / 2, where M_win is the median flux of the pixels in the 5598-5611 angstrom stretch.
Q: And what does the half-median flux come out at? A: 4.77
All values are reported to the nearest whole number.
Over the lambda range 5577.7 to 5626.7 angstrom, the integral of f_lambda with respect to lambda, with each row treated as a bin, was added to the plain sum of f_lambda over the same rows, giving 680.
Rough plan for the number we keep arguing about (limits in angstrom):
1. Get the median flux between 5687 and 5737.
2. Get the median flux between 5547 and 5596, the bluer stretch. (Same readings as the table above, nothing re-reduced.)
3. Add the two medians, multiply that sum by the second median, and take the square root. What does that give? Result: 14.25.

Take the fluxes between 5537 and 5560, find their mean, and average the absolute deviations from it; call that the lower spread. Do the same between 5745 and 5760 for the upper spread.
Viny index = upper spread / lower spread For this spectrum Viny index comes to 1.6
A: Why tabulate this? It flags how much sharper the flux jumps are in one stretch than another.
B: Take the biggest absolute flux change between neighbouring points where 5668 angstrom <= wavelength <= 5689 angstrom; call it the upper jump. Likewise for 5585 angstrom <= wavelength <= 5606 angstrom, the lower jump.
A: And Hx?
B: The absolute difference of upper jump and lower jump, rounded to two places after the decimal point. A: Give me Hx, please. 0.12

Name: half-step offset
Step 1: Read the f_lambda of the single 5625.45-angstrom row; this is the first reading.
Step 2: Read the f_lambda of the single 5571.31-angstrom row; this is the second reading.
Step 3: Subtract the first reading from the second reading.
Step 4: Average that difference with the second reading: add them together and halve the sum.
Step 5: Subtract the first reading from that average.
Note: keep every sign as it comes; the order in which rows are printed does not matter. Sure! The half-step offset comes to -5.3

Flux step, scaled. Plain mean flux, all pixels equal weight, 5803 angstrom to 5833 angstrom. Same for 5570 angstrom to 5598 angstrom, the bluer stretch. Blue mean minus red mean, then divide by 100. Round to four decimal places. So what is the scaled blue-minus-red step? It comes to 0.0031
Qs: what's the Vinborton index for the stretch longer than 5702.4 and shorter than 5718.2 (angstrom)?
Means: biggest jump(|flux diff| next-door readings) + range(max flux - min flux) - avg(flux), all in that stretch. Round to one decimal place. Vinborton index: -9.0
